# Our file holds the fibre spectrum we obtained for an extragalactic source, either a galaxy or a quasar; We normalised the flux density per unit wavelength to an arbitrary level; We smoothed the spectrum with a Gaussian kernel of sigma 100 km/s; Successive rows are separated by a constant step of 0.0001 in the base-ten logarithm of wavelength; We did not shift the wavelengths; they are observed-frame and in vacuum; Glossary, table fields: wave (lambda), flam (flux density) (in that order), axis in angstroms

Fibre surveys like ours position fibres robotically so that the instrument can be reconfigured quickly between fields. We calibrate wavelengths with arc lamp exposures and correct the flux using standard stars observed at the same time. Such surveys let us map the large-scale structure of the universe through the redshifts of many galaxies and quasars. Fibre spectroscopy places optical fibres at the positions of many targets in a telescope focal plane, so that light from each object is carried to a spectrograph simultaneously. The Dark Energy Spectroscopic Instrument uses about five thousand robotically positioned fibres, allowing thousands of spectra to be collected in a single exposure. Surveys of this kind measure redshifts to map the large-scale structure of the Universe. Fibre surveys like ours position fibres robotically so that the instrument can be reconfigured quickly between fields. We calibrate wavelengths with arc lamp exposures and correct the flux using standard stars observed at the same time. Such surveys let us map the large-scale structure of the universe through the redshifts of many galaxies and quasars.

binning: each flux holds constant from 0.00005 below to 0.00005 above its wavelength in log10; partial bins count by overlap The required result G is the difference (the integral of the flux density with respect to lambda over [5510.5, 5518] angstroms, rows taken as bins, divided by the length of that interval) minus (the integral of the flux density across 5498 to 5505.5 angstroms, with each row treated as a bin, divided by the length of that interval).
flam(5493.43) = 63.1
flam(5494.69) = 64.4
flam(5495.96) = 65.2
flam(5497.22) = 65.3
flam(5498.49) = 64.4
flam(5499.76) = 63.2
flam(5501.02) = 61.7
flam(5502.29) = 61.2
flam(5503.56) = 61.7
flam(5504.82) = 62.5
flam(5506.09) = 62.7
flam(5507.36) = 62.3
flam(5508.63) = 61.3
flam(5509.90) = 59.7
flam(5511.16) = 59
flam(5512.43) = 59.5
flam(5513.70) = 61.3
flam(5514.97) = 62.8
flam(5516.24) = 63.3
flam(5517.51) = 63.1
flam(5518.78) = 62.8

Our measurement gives -0.9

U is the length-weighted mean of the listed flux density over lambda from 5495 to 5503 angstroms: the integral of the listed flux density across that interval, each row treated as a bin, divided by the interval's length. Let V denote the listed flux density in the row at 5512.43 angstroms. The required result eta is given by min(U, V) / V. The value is 1.00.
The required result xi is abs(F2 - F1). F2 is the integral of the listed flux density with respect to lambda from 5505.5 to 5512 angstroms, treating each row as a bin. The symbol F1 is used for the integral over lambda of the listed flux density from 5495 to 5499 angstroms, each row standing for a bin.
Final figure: 137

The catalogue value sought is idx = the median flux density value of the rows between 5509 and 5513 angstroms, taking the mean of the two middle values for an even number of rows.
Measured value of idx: 59.5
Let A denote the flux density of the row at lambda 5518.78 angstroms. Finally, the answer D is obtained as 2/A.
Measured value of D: 0.0318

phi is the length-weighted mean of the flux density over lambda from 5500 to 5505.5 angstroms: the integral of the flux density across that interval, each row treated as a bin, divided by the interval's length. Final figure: 61.9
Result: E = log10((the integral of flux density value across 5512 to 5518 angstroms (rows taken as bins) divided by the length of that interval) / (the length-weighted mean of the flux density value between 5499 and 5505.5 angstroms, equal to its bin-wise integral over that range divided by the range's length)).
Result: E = 0.000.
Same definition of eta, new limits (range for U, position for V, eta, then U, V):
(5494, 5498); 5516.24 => 1.00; 64.9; 63.3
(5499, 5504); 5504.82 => 0.99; 62.0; 62.5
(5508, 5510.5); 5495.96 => 0.93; 60.5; 65.2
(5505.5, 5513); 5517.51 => 0.96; 60.8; 63.1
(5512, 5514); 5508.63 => 0.98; 60.3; 61.3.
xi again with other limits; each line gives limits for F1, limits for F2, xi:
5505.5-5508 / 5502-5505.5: 61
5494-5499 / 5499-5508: 236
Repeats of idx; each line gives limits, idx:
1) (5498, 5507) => 62.5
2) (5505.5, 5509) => 62.3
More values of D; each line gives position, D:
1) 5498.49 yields 0.0311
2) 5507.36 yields 0.0321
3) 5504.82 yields 0.0320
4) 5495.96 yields 0.0307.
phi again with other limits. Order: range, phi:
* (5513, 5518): 62.6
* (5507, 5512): 60.5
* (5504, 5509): 62.2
